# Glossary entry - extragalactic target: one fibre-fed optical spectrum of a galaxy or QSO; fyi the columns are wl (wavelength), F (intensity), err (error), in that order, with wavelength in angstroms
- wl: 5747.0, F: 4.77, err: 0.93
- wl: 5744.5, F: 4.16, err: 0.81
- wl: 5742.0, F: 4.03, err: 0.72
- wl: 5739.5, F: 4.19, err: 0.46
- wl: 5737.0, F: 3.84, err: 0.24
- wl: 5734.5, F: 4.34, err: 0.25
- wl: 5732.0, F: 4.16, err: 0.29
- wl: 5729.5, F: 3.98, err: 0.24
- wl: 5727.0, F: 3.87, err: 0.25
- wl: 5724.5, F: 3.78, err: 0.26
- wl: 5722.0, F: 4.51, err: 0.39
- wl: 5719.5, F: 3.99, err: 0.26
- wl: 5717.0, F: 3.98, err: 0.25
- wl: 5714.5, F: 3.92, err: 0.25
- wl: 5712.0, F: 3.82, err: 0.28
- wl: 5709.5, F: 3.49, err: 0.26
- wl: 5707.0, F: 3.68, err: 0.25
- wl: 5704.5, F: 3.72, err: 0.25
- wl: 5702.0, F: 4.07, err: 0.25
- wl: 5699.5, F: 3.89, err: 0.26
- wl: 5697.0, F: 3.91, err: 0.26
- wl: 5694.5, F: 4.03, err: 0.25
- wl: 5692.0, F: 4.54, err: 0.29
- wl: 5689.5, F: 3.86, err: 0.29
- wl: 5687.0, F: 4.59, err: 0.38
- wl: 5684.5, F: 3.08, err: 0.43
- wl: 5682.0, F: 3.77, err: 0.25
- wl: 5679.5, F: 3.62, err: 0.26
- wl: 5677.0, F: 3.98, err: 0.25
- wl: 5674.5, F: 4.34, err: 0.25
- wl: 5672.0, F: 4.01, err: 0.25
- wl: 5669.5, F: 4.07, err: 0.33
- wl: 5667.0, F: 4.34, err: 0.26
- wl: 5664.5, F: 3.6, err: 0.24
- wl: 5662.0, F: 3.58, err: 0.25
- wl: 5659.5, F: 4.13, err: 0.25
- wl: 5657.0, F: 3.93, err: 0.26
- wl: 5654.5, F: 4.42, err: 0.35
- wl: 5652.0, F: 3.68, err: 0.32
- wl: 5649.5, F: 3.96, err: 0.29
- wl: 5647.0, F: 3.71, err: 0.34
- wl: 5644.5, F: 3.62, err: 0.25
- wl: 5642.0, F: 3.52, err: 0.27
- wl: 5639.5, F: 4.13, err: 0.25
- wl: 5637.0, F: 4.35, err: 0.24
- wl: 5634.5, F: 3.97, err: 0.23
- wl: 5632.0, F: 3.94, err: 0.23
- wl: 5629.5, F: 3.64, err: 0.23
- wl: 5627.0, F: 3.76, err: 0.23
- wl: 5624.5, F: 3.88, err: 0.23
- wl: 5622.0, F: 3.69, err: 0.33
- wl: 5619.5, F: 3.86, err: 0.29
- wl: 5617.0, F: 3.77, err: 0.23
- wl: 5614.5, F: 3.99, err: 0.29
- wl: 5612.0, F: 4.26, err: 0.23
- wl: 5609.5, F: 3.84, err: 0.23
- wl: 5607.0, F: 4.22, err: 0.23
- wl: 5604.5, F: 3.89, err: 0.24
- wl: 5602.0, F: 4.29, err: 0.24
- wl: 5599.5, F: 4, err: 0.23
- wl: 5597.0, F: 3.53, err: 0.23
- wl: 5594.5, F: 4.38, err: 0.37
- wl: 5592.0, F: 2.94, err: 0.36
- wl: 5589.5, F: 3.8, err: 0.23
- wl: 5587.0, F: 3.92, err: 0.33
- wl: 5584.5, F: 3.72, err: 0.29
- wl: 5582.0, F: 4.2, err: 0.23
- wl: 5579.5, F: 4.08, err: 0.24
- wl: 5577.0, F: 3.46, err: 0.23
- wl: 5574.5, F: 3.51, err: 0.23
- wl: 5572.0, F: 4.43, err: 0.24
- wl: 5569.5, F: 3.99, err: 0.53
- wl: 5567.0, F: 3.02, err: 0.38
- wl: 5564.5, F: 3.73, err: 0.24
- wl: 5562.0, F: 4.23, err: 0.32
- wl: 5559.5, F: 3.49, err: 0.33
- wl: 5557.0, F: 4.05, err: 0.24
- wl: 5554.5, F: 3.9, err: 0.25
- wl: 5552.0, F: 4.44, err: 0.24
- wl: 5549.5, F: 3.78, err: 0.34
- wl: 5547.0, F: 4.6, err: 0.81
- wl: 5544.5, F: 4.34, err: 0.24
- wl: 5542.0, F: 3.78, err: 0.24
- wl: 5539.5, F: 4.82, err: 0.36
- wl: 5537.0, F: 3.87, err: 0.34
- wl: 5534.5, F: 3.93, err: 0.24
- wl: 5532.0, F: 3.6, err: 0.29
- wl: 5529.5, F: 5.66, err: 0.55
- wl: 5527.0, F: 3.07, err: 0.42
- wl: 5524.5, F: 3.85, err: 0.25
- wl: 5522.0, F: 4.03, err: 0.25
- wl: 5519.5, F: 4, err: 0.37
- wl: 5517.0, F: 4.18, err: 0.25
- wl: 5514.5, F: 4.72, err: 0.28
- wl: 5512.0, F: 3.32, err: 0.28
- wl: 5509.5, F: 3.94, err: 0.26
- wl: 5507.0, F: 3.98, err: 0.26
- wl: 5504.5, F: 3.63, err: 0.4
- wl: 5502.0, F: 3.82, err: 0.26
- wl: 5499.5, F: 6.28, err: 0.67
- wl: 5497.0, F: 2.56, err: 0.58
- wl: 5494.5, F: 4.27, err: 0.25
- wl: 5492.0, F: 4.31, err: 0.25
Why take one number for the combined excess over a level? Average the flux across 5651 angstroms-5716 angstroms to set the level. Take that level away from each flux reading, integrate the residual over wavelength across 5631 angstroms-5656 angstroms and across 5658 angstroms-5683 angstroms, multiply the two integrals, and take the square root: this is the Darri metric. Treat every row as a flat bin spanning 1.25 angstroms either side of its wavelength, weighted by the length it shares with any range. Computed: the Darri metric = 0.2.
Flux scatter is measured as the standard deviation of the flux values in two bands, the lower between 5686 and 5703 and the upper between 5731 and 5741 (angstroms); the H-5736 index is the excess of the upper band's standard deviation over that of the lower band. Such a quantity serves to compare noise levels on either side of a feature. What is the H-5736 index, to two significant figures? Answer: -0.10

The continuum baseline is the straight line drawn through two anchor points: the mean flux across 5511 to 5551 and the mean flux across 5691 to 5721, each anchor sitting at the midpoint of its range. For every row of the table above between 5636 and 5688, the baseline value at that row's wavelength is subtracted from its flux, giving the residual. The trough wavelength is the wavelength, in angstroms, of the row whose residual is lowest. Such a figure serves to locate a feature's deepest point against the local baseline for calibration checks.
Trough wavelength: 5684.5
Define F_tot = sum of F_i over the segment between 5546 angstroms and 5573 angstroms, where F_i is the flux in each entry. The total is 43.7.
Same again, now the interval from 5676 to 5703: 43.3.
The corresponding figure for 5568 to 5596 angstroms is 42.4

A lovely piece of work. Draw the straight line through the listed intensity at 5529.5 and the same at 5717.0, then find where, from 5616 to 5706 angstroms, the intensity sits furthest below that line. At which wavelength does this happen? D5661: 5684.5 angstroms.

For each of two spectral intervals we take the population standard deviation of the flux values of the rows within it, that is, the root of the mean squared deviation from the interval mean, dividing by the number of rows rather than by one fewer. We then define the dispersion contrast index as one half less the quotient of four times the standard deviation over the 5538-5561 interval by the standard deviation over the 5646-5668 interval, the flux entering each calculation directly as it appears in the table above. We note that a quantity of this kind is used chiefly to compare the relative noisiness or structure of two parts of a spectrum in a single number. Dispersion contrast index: -5.1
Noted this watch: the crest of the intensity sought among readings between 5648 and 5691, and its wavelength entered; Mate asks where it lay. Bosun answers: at 5687.0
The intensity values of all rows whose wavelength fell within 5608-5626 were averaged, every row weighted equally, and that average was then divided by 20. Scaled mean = 0.195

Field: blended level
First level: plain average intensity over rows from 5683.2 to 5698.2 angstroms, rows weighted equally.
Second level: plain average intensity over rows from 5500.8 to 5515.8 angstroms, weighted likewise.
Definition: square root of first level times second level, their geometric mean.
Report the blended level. 3.95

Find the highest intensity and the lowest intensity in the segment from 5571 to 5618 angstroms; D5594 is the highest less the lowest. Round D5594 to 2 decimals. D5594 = 1.49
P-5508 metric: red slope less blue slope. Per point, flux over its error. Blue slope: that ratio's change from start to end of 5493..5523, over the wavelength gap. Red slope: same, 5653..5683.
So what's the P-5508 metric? 0.12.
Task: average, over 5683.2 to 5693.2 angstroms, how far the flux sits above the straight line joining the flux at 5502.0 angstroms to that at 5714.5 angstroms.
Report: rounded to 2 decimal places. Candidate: 0.11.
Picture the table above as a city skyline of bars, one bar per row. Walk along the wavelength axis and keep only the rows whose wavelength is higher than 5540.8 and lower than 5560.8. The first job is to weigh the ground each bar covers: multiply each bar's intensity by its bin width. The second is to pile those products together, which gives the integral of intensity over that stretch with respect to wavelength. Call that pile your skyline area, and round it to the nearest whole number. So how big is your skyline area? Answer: 81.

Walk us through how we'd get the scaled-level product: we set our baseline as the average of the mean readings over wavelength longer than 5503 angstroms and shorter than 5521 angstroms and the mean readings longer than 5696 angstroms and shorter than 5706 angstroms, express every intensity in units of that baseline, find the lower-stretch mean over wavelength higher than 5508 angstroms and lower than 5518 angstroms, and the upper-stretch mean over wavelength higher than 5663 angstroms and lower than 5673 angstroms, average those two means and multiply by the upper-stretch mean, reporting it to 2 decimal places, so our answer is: 1.04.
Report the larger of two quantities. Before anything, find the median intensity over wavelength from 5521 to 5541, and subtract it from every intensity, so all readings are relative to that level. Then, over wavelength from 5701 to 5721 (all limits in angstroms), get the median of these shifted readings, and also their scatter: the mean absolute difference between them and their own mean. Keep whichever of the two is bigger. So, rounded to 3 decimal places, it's 0.156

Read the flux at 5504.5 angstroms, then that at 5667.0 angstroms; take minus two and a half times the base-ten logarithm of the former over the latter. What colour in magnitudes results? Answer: 0.19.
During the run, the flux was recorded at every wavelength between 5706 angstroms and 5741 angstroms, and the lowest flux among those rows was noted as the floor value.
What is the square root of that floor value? 1.87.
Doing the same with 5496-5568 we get 1.60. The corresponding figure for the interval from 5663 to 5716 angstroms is 1.75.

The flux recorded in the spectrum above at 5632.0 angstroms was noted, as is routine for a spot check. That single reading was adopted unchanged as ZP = 3.94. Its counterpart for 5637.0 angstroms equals 4.35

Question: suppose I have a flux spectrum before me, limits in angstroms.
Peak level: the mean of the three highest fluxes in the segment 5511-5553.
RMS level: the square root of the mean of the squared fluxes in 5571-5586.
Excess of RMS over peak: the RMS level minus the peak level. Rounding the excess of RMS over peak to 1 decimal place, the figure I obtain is -1.2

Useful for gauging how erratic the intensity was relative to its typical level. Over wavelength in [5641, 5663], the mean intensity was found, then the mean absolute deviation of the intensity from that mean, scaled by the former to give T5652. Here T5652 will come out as 0.063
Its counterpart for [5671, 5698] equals 0.075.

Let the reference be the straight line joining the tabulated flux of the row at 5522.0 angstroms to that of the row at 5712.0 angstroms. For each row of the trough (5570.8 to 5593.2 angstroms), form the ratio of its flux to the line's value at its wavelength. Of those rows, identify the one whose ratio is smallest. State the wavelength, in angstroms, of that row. 5592.0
